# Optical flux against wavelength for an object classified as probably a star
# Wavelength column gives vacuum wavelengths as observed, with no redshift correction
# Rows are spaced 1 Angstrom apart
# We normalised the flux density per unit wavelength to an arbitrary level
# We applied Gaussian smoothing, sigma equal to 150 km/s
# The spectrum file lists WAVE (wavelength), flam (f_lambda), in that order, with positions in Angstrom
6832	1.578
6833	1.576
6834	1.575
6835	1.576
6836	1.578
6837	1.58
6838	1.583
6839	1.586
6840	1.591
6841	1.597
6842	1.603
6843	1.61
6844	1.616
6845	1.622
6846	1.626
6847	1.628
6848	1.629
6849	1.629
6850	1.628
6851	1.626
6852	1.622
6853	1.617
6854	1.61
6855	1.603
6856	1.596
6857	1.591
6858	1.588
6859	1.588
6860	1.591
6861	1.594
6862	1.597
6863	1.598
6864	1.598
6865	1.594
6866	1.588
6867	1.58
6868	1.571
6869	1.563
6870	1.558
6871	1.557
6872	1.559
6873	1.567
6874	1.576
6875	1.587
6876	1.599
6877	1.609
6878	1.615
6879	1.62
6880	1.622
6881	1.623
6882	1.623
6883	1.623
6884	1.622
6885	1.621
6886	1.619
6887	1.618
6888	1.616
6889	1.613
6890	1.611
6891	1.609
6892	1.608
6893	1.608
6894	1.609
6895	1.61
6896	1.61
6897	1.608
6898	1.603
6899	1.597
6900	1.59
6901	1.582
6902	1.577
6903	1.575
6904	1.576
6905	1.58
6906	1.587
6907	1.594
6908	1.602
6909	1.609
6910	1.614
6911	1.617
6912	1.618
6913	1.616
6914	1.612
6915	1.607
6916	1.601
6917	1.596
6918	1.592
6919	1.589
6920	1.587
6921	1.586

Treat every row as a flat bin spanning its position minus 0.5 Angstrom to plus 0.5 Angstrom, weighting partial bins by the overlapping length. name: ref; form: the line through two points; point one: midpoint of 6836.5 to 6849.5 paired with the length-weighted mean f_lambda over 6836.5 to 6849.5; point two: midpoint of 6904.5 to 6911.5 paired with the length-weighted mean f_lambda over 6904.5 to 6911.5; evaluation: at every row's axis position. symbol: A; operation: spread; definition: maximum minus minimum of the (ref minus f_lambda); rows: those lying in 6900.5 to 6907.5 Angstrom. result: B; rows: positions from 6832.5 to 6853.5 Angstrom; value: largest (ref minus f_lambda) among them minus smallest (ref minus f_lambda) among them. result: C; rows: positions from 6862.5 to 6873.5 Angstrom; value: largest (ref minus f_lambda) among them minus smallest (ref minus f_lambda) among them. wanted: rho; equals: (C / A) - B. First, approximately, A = 0.019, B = 0.056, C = 0.040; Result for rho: 2.0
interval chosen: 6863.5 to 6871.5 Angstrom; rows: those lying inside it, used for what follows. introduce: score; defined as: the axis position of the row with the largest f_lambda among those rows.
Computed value 6864 Angstrom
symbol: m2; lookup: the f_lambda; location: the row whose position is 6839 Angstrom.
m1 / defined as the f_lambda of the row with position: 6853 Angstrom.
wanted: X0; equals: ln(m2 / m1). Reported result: -0.019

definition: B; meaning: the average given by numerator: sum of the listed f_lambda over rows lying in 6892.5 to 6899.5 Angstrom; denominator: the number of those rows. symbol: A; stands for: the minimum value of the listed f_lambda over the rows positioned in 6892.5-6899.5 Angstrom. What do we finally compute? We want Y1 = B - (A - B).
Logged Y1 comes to 1.62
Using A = 1.597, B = 1.61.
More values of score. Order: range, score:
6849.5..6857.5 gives 6850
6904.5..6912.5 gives 6912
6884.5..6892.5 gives 6885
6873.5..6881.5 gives 6881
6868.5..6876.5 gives 6876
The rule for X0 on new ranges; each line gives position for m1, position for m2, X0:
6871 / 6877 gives 0.033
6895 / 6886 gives 0.006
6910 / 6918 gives -0.014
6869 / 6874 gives 0.008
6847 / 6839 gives -0.026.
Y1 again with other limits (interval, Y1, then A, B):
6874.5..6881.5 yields 1.63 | 1.587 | 1.61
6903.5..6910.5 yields 1.61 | 1.576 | 1.59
